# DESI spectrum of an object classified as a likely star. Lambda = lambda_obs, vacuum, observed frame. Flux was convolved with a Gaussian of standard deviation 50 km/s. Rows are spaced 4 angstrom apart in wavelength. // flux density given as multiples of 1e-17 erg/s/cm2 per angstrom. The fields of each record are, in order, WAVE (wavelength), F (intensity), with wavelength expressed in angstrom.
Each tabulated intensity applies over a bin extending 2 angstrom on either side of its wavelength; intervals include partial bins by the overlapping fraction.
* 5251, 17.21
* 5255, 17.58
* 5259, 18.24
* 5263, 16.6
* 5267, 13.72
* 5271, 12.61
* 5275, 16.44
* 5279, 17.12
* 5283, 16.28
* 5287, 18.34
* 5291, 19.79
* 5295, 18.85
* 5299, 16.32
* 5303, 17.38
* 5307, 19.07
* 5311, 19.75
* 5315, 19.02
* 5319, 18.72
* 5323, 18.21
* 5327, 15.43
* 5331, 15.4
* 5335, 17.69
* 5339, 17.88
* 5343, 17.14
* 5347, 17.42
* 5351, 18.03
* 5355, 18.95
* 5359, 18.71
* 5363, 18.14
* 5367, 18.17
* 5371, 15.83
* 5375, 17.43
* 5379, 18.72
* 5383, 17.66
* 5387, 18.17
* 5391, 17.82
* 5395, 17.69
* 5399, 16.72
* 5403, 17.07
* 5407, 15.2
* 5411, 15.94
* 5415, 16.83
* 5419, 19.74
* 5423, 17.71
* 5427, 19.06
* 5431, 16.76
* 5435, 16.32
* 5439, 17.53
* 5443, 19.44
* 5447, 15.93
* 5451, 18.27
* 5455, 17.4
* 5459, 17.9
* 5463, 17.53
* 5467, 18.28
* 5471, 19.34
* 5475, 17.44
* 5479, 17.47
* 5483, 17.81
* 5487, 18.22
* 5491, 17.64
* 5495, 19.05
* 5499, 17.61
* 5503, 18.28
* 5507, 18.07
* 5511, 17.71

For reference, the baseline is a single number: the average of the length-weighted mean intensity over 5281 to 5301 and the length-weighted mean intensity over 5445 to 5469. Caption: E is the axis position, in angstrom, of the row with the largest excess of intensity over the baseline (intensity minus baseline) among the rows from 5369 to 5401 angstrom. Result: 5379 angstrom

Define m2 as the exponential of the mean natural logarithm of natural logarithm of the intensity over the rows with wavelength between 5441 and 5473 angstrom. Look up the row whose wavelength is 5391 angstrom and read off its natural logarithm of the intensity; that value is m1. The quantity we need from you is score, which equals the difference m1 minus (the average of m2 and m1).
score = -0.004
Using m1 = 2.88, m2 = 2.89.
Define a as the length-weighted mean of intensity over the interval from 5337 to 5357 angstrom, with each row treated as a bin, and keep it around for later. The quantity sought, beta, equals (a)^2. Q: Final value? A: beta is 320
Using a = 17.9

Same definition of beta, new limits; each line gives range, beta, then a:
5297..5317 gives 335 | 18.3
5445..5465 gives 303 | 17.4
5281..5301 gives 321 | 17.9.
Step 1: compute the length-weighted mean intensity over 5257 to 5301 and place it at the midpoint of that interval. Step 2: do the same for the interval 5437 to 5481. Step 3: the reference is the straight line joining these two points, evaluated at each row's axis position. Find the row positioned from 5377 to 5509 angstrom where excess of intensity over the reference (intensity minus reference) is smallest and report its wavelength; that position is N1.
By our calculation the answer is 5407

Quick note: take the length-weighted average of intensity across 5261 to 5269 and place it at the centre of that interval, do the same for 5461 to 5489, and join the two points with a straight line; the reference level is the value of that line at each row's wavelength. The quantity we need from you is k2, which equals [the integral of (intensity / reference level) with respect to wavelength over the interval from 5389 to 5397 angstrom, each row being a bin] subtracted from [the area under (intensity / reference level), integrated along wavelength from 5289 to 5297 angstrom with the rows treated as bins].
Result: 1.54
